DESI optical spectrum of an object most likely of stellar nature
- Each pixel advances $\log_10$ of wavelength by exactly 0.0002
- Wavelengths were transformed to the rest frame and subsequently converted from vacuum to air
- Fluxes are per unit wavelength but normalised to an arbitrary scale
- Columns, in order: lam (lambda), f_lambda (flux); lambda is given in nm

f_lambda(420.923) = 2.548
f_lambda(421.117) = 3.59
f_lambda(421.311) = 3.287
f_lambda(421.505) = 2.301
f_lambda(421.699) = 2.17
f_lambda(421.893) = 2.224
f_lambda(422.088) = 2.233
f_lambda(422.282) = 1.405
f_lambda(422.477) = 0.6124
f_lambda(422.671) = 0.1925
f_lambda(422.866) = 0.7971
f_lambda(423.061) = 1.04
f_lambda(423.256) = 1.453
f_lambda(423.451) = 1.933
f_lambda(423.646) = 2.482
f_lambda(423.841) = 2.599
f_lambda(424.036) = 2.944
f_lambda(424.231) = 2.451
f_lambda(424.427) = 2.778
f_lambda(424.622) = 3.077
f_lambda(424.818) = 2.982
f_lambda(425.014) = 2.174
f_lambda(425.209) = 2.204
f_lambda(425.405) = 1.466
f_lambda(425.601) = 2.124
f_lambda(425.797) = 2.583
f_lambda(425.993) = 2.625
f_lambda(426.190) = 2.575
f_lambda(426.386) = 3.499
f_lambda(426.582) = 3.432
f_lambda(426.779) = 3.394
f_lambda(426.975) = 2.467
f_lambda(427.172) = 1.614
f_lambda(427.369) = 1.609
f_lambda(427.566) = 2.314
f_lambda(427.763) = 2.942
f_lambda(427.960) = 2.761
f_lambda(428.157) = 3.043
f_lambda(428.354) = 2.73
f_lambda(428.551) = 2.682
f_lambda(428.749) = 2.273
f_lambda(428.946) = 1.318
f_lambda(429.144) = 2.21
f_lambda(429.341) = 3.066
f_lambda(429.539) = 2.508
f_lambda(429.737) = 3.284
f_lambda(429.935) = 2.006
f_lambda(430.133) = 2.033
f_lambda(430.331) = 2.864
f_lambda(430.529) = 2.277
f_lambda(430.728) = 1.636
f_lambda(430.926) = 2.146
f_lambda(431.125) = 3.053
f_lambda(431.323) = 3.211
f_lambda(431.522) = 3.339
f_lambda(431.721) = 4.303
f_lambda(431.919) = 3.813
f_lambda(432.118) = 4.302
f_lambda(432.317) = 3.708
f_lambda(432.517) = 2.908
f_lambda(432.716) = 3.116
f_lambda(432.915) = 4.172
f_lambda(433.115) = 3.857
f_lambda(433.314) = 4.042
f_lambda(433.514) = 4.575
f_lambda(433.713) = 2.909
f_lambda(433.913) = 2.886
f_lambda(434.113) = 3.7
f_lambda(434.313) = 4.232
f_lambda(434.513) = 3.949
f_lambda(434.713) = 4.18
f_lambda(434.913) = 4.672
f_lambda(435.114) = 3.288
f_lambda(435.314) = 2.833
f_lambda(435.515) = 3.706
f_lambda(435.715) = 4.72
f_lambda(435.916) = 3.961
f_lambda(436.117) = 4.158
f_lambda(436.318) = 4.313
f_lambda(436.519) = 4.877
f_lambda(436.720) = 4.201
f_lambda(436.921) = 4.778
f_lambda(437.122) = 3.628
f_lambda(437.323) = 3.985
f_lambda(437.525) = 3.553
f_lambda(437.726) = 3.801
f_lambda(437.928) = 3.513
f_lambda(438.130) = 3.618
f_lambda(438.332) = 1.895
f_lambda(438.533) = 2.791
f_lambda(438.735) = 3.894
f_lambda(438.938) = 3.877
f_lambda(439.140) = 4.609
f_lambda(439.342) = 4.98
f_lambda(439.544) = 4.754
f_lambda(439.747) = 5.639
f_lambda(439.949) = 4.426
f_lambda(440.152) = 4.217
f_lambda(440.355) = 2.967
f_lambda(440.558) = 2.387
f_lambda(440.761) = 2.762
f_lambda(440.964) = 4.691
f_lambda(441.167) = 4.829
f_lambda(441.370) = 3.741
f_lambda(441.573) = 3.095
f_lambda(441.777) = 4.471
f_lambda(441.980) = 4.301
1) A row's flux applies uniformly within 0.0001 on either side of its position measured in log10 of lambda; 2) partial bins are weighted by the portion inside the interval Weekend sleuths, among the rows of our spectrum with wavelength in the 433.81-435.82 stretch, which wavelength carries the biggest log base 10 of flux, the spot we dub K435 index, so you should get 435.715 nm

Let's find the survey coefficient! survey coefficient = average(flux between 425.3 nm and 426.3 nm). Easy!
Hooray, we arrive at 2.3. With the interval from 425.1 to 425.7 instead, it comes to 1.9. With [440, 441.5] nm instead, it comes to 3.7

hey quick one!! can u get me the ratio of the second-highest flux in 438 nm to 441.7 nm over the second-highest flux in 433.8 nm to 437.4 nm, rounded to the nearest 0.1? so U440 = 1.0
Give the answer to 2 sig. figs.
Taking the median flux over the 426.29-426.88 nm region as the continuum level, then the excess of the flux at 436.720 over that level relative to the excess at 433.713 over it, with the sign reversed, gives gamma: 1.5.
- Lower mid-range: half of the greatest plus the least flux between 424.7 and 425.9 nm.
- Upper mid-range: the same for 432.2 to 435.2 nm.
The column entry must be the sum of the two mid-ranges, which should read 6.0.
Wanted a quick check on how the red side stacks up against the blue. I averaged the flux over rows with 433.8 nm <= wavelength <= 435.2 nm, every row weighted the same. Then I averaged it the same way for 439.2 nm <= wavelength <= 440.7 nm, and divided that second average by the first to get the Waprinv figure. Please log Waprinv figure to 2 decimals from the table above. 1.09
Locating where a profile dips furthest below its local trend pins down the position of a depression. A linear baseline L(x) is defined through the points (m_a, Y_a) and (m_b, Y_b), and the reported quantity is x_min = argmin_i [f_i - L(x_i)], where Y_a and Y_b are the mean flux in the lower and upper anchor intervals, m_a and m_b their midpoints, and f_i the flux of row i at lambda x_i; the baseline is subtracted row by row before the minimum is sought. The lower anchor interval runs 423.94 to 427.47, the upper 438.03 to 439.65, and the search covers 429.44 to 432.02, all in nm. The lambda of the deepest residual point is 430.728 nm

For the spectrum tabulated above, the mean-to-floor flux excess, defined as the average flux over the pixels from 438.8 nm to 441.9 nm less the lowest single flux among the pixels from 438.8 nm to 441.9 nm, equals 1.71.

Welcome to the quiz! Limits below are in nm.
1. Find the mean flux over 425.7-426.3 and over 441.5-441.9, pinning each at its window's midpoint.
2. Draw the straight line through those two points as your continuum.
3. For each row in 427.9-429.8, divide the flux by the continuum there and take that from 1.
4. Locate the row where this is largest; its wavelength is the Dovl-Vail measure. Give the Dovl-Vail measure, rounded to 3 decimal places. 428.946 nm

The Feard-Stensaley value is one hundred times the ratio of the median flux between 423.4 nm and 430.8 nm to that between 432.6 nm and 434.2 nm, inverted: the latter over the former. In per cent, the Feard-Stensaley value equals 149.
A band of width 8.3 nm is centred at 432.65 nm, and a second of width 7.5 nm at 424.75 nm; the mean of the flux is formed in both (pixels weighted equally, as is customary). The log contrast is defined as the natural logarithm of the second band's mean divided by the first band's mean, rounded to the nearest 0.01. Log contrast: -0.37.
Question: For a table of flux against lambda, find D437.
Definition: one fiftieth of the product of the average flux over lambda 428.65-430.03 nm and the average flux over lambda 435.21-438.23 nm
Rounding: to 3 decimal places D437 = 0.189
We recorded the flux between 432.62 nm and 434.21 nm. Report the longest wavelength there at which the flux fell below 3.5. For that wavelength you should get 433.913 nm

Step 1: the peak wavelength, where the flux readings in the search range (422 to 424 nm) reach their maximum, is 423.841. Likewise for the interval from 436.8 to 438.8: 436.921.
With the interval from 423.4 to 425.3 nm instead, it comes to 424.622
